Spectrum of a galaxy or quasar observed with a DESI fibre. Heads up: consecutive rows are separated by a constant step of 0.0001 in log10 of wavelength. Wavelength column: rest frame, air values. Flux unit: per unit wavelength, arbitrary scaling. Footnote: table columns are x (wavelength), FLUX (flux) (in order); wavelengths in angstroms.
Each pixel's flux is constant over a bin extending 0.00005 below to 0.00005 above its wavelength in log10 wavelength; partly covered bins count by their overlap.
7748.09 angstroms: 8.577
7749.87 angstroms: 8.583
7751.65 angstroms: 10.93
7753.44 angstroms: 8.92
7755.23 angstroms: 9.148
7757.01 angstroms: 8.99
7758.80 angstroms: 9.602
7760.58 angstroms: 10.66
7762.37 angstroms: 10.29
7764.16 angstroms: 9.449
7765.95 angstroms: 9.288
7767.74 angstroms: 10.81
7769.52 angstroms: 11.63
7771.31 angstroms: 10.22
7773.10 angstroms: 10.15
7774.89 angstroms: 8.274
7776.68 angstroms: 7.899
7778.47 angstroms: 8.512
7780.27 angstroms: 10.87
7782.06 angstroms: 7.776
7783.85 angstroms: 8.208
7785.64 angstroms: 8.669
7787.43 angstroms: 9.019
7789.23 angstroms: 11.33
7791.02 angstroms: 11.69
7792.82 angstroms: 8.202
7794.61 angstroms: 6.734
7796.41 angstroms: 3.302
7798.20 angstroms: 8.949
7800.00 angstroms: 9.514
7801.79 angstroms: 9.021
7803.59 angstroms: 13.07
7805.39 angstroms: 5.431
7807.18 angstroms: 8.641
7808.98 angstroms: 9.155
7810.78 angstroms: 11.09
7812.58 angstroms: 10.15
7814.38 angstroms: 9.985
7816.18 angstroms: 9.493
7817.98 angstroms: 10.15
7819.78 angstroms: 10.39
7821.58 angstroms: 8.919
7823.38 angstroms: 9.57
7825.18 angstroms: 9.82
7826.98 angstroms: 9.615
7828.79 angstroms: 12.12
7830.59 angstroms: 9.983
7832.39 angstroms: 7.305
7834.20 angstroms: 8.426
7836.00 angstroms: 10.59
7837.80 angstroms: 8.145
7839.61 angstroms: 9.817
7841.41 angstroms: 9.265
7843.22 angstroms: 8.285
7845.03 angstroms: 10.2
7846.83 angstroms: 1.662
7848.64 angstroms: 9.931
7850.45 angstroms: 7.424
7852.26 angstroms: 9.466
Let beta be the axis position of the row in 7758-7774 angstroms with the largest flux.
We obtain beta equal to 7769.52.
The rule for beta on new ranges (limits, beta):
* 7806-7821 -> 7810.78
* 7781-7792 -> 7791.02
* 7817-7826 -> 7819.78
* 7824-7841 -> 7828.79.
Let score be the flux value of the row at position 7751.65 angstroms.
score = 10.93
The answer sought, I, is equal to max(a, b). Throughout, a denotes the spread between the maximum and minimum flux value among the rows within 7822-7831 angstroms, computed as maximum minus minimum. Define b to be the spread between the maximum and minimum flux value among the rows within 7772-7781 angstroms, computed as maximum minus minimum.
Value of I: 3.0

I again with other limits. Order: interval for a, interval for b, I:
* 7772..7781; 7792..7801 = 6.2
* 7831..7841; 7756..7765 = 3.3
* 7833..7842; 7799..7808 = 7.6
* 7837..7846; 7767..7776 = 3.4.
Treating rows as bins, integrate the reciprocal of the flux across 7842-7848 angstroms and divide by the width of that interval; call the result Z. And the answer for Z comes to 0.257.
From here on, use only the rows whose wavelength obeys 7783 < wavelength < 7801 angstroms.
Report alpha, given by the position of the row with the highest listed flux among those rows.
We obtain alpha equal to 7791.02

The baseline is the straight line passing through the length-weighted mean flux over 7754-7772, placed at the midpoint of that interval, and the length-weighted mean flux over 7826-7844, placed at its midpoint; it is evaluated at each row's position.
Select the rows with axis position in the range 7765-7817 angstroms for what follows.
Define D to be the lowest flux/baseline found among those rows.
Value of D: 0.34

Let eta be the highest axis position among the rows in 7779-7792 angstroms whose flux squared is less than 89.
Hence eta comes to 7787.43 angstroms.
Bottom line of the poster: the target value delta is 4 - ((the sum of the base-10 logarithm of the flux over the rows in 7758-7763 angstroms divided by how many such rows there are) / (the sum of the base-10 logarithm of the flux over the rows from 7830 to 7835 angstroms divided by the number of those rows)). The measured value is 2.92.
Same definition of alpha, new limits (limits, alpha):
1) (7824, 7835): 7828.79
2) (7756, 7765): 7760.58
